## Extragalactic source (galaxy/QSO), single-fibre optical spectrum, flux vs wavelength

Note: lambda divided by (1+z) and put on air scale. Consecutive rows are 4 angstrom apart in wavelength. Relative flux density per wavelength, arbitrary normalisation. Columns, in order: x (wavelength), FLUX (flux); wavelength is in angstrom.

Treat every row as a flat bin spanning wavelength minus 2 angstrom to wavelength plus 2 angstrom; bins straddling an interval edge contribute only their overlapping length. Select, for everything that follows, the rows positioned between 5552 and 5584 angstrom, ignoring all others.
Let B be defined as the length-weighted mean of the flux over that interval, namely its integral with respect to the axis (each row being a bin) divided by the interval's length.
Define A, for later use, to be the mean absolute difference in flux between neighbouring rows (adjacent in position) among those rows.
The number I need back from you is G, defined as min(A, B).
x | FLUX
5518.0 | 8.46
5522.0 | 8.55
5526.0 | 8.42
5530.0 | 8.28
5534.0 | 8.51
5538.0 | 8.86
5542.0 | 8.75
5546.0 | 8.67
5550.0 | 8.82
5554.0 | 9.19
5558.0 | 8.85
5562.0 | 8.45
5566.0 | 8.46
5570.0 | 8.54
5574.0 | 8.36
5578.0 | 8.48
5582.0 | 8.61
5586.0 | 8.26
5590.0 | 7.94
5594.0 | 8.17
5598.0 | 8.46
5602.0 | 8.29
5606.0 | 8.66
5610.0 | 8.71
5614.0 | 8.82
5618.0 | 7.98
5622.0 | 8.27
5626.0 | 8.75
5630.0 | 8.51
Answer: 0.18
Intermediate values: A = 0.18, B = 8.6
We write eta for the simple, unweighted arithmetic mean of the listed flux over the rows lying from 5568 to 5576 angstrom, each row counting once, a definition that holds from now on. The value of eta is 8.45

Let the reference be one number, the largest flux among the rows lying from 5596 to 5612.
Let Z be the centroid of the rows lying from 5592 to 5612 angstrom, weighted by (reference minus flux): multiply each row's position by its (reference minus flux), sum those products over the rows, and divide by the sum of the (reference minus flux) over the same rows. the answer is 5597.9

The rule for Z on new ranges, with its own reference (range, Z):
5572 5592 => 5584.2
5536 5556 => 5549.9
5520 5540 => 5526.9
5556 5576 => 5570.0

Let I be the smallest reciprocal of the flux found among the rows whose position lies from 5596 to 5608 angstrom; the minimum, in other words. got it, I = 0.115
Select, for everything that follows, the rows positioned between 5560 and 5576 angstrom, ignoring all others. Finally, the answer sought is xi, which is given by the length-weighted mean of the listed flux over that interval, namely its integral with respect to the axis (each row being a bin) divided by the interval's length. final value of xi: 8.45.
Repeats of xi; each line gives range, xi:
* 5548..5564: 8.83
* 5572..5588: 8.43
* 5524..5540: 8.52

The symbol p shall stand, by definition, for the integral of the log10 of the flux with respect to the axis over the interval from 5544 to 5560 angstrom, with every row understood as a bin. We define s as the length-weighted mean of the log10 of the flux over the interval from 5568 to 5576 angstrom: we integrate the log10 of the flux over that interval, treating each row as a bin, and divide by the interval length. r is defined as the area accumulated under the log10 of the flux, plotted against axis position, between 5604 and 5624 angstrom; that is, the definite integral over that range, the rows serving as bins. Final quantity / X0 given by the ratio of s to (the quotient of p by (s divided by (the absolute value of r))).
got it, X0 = 0.003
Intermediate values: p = 15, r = 19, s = 0.927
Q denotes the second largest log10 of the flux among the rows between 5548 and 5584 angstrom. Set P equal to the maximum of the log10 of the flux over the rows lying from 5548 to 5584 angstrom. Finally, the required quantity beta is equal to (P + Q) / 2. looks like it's 0.9551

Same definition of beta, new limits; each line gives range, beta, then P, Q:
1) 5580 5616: 0.9427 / 0.945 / 0.940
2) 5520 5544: 0.9447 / 0.947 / 0.942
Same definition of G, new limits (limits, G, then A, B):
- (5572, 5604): 0.23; 0.23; 8.3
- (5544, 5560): 0.29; 0.29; 8.9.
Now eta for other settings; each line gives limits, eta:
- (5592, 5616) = 8.52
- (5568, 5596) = 8.34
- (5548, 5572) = 8.72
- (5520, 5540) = 8.52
